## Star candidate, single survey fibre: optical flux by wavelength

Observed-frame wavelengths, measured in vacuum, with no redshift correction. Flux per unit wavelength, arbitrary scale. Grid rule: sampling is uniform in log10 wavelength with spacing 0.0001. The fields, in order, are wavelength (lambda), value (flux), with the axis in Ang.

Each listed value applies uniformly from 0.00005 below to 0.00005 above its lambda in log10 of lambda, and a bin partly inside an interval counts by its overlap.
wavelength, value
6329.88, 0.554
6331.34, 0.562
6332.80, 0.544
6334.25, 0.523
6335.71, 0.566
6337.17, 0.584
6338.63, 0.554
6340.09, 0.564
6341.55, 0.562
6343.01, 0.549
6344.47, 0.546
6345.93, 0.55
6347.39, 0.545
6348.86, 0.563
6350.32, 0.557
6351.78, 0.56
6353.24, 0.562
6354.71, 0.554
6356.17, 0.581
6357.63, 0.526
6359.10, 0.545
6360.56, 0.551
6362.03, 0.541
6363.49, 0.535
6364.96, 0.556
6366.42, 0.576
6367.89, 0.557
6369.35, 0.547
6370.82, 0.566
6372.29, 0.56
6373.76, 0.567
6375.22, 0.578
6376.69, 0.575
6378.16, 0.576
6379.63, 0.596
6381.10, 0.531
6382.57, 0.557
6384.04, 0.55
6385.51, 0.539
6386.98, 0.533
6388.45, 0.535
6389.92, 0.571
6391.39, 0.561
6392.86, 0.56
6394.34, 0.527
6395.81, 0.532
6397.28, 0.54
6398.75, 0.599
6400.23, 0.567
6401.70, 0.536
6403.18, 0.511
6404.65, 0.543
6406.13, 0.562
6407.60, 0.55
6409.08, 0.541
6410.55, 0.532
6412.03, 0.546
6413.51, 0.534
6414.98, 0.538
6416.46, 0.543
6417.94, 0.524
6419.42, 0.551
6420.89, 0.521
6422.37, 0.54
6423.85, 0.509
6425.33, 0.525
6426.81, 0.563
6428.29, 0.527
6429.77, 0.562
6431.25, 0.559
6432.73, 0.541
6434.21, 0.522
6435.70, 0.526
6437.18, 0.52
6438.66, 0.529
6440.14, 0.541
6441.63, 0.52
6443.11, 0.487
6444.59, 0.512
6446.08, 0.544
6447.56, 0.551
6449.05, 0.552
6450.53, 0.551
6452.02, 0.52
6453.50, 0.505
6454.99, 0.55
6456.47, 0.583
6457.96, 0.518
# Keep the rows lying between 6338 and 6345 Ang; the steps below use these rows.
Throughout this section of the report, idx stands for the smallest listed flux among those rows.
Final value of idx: 0.546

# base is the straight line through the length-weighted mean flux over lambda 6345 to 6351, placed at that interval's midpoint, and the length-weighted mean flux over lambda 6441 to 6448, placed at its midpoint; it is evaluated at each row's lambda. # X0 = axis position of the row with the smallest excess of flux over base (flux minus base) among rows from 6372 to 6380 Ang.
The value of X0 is 6372.29 Ang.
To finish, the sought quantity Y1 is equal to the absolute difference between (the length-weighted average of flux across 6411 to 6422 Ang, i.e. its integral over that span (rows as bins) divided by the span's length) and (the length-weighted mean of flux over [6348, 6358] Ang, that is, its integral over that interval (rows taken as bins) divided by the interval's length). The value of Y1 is 0.022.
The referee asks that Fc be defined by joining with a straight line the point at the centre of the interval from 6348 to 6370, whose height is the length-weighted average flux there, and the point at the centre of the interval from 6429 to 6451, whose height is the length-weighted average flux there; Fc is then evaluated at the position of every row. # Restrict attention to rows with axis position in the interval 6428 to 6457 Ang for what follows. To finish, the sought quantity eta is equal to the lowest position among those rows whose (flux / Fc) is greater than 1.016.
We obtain 6429.77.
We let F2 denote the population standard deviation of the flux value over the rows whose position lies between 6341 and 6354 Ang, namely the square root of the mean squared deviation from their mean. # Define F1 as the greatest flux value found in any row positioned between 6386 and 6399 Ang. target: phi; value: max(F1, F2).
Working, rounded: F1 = 0.599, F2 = 0.007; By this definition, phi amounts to 0.60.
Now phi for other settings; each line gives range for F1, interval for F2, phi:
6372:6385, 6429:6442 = 0.60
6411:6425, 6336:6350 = 0.55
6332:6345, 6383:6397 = 0.58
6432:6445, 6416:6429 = 0.54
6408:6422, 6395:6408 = 0.55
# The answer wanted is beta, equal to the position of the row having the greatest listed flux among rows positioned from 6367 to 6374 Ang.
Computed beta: 6373.76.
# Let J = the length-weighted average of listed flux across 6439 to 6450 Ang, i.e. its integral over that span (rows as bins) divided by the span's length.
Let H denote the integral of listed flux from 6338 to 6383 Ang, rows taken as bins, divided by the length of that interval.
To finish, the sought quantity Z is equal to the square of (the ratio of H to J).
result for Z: 1.11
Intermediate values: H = 0.558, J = 0.530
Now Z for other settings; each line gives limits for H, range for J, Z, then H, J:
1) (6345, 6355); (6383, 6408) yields 1.03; 0.555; 0.548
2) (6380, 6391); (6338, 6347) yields 0.98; 0.547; 0.554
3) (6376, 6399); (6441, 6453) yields 1.10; 0.554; 0.530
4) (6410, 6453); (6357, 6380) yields 0.91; 0.534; 0.559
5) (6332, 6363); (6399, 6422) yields 1.05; 0.554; 0.541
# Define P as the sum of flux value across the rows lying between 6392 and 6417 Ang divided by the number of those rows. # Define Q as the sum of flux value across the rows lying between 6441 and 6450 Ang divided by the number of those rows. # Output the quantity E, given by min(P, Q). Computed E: 0.5277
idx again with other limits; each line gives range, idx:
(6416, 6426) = 0.509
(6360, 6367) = 0.535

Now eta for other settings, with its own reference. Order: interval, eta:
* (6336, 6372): 6337.17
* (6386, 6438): 6389.92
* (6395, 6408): 6398.75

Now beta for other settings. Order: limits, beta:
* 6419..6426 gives 6419.42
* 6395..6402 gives 6398.75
